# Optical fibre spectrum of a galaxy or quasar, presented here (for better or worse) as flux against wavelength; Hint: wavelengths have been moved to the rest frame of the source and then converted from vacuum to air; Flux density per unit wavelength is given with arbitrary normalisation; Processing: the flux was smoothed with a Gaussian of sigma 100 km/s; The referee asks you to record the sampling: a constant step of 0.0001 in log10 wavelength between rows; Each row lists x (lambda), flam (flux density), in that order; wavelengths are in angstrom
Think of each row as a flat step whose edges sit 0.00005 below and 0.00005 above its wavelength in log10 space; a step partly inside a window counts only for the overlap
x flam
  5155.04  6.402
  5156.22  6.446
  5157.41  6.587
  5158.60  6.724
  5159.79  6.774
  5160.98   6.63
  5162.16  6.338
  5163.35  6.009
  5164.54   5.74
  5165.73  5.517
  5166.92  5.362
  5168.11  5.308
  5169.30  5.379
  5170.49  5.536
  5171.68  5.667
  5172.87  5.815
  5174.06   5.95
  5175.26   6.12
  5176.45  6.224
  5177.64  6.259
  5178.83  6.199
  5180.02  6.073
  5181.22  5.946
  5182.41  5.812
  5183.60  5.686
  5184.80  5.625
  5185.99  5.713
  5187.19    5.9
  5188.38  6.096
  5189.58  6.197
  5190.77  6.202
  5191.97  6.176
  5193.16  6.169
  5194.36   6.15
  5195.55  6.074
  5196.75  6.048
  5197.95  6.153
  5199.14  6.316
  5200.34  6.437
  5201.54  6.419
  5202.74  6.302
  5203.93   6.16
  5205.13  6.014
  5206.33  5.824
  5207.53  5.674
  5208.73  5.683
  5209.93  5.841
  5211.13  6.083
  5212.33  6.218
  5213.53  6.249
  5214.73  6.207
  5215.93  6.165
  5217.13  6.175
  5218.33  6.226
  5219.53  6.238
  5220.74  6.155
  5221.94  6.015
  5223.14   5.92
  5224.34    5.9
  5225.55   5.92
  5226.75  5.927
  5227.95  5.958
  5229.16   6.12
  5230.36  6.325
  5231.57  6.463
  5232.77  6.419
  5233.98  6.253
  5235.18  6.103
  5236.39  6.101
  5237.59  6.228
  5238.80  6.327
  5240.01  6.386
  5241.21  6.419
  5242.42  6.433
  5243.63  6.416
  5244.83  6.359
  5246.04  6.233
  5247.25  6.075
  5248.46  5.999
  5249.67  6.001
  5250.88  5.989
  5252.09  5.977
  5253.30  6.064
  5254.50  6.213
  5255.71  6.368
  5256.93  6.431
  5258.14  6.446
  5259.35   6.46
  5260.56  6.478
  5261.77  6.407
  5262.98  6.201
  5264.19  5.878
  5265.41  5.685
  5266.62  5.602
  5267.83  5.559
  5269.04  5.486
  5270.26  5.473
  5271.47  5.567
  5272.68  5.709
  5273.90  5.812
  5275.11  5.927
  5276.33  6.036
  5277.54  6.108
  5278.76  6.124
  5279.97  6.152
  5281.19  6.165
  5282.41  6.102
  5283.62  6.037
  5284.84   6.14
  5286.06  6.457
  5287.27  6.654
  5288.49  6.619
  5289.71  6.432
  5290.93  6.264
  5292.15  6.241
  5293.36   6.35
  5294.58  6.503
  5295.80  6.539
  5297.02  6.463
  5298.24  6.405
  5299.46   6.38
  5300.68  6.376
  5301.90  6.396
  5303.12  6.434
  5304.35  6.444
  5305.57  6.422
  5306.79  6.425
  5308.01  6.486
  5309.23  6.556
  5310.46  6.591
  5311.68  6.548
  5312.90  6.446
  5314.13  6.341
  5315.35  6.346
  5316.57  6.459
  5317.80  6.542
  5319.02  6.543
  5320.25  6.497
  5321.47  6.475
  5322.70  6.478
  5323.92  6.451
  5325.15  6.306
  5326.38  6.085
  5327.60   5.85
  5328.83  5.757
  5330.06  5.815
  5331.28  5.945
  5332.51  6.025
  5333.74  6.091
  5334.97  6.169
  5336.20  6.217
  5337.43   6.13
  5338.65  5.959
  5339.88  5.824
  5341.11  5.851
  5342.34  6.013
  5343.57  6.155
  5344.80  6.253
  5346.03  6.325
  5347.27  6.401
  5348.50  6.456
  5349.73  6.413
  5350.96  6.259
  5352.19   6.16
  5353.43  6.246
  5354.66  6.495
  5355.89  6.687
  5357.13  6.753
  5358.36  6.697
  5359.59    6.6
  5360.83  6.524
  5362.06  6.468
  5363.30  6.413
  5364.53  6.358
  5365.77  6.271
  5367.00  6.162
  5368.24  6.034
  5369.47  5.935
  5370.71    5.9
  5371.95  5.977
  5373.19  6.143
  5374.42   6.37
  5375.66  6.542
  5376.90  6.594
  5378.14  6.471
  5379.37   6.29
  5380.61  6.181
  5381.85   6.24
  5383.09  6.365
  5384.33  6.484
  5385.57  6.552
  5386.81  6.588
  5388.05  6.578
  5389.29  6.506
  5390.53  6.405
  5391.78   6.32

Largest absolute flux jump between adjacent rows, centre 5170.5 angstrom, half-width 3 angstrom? 0.16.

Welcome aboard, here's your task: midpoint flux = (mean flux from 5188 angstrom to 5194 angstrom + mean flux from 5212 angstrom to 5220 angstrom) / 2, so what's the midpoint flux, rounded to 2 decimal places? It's 6.19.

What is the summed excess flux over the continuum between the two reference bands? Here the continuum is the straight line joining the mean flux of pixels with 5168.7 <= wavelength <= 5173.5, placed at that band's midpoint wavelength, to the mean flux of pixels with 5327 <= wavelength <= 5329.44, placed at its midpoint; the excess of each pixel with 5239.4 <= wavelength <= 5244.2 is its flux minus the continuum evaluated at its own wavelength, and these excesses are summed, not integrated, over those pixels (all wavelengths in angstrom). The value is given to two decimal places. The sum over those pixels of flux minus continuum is 2.89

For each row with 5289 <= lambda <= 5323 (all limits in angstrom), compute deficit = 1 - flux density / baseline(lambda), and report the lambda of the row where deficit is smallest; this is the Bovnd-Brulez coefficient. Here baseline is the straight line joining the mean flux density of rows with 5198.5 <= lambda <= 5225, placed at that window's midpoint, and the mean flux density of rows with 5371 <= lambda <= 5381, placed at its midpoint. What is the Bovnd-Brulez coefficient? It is 5310.46 angstrom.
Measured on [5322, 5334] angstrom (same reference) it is 5322.70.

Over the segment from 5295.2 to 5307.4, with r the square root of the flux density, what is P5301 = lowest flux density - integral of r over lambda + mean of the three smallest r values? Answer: -22.0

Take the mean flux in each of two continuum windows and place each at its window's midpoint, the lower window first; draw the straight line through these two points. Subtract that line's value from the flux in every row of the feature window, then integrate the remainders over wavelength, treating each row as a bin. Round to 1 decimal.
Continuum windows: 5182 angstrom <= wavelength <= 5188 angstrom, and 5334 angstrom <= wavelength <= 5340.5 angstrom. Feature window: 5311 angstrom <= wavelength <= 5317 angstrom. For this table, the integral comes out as 2.5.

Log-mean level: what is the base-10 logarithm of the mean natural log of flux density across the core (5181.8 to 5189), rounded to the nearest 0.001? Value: 0.245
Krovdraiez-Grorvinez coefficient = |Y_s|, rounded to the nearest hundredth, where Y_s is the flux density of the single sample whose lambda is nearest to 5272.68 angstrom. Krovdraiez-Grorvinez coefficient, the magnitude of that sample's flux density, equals 5.71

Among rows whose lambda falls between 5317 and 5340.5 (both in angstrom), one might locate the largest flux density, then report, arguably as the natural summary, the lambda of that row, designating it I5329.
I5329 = 5319.02 angstrom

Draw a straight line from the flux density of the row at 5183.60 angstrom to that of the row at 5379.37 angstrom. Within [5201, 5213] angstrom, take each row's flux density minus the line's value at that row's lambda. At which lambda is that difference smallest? 5207.53 angstrom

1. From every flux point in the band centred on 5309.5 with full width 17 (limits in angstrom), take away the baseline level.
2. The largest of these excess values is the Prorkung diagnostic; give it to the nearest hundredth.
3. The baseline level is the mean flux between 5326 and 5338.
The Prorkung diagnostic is 0.58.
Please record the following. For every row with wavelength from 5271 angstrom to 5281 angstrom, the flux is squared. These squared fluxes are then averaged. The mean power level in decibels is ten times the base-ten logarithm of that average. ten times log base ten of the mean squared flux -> 15.5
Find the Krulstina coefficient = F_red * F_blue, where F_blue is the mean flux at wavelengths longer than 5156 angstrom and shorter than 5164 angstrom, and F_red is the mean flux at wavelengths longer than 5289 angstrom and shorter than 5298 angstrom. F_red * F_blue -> 41.6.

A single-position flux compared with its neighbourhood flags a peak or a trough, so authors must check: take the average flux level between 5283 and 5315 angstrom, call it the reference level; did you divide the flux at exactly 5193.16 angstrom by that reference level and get 0.96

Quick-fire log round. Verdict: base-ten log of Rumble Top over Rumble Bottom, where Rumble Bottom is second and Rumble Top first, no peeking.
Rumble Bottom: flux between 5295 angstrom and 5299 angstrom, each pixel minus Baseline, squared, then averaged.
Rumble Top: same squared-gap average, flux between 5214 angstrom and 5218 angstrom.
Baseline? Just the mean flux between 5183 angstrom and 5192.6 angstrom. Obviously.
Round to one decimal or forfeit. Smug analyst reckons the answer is -0.7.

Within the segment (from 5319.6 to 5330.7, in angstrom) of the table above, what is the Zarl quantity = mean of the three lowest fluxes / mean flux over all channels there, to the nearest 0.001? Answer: 0.938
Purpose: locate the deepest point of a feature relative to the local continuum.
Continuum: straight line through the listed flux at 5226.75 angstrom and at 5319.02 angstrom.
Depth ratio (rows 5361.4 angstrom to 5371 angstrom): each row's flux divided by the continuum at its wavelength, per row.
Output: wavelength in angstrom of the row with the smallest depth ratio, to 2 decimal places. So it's 5370.71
